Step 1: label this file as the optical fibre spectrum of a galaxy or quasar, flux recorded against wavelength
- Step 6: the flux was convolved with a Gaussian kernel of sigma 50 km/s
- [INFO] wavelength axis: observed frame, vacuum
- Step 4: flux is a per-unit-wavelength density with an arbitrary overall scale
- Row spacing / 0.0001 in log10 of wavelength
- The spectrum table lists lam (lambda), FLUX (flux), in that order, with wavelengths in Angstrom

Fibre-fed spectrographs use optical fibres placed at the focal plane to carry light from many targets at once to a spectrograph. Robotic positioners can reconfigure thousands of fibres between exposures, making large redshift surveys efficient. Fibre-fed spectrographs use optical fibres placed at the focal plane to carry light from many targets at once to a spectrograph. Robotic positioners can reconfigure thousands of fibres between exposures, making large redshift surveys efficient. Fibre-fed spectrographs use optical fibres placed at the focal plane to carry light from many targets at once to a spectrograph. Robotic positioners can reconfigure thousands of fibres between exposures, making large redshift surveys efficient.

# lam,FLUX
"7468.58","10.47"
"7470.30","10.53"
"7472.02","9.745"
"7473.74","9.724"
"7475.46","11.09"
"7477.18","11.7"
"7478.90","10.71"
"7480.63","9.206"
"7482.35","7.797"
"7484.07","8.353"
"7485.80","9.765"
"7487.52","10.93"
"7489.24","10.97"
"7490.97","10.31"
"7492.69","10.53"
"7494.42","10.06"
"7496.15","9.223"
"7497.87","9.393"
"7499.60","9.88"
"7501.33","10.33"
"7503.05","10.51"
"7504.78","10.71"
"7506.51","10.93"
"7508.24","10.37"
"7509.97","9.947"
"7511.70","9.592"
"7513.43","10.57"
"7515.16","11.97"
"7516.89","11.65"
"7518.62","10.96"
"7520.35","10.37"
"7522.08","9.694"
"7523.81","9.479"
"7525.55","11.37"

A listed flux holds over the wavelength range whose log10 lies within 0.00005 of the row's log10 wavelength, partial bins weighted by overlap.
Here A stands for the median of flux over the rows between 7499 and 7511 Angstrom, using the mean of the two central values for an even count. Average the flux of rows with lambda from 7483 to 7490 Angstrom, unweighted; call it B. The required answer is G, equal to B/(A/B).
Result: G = 9.7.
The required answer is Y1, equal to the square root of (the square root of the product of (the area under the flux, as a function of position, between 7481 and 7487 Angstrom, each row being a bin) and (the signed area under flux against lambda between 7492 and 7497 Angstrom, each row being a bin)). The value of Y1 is 7.15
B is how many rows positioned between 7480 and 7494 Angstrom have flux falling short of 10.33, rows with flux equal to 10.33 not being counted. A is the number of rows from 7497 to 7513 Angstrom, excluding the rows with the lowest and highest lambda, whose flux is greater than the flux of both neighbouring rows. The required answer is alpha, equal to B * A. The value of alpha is 5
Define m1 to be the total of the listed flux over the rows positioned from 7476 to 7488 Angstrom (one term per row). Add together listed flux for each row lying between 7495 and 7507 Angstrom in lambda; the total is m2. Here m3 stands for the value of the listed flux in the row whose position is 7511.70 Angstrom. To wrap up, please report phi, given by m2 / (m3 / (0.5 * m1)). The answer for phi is 253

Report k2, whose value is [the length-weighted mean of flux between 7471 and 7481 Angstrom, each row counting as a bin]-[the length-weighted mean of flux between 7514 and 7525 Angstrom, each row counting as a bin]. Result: -0.28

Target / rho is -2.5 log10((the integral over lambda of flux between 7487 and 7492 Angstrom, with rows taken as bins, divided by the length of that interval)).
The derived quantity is -2.58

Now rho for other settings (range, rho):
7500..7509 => -2.56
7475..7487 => -2.48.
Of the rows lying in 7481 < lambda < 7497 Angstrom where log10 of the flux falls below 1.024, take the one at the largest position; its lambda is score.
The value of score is 7496.15 Angstrom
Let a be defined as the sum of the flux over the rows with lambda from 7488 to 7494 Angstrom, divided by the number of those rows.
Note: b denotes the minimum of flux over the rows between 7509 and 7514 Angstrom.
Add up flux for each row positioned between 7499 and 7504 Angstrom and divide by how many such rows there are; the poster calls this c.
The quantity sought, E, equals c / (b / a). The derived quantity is 11.3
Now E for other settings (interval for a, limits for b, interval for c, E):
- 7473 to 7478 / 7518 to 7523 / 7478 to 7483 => 10.3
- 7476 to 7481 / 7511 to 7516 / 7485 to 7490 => 11.6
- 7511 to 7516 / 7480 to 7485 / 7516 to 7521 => 15.1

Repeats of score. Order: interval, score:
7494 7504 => 7503.05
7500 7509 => 7508.24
